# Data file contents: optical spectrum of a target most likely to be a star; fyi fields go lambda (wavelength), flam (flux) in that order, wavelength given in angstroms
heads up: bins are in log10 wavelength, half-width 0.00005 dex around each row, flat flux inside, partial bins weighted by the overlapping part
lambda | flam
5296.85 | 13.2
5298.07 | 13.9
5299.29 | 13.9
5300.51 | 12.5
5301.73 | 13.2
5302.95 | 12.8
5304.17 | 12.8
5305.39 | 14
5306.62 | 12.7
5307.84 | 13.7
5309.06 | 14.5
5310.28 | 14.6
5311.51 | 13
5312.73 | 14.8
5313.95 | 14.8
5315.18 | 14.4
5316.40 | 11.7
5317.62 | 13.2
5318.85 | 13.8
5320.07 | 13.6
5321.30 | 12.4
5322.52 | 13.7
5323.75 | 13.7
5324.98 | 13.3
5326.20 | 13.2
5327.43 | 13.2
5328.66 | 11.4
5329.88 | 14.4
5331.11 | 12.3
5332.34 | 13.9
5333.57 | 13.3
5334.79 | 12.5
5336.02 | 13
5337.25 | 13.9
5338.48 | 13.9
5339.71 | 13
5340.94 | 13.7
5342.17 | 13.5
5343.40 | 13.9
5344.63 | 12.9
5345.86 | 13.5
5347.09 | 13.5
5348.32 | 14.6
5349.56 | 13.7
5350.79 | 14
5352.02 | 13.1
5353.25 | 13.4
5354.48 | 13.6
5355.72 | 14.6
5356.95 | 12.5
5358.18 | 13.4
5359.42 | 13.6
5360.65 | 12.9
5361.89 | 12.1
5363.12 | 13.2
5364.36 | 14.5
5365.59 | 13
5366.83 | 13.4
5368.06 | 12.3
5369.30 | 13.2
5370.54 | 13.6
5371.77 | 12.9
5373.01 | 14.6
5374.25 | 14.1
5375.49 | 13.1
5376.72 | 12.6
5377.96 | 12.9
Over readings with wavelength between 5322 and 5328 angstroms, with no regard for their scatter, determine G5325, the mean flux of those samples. 13.4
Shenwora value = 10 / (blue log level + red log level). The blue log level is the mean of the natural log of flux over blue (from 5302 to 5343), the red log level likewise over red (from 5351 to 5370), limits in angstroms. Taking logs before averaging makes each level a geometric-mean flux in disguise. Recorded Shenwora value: 1.931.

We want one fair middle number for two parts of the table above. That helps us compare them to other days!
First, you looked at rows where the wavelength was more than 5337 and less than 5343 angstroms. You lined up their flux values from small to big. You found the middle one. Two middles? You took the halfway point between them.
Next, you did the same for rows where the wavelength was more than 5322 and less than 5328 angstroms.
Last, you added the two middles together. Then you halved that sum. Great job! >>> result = 13.50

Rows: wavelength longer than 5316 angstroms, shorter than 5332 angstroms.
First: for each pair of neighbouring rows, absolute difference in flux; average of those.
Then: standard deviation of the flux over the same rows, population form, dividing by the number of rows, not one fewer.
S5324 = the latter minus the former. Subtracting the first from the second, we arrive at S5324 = -0.18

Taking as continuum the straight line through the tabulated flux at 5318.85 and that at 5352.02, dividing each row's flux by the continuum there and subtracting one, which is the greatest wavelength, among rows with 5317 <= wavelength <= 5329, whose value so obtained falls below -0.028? 5328.66 angstroms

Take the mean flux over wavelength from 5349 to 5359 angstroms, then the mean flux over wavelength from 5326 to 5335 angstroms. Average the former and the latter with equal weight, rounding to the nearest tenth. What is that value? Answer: 13.3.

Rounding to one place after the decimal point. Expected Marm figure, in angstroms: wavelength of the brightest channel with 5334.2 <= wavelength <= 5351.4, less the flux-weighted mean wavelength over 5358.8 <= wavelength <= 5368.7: -15.4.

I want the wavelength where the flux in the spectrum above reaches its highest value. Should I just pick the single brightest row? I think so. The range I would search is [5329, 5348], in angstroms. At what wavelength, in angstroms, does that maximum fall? 5329.88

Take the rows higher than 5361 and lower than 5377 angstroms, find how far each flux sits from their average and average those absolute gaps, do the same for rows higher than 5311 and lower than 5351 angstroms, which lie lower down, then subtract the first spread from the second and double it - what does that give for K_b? 0.02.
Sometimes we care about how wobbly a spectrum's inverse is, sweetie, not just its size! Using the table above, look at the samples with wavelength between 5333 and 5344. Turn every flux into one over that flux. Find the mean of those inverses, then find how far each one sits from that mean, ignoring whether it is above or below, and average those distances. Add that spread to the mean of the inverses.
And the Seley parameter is 0.0770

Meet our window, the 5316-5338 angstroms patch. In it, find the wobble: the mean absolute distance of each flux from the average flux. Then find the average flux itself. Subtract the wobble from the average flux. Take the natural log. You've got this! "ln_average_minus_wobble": 2.53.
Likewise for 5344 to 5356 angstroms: 2.58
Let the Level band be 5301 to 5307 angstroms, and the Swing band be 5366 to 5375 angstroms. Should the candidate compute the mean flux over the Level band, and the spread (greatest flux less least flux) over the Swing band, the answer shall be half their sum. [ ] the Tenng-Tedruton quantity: 7.7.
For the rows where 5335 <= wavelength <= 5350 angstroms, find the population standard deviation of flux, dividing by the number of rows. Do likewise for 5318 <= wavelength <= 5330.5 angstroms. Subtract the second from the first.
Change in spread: -0.33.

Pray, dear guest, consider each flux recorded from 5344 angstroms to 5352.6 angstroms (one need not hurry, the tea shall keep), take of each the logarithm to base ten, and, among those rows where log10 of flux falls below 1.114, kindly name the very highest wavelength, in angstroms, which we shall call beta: 5344.63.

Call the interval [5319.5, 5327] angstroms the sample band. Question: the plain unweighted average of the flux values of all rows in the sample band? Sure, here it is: 13.3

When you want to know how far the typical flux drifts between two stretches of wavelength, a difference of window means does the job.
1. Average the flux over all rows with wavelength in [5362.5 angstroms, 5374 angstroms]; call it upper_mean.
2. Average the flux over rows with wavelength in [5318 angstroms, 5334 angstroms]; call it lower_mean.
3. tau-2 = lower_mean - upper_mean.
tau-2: -0.2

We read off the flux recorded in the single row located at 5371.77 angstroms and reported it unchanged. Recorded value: 12.9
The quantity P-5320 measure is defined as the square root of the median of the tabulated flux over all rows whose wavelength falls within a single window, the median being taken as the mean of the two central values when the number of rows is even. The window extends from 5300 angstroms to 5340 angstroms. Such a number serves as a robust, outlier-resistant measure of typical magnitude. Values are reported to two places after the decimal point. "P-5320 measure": 3.65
